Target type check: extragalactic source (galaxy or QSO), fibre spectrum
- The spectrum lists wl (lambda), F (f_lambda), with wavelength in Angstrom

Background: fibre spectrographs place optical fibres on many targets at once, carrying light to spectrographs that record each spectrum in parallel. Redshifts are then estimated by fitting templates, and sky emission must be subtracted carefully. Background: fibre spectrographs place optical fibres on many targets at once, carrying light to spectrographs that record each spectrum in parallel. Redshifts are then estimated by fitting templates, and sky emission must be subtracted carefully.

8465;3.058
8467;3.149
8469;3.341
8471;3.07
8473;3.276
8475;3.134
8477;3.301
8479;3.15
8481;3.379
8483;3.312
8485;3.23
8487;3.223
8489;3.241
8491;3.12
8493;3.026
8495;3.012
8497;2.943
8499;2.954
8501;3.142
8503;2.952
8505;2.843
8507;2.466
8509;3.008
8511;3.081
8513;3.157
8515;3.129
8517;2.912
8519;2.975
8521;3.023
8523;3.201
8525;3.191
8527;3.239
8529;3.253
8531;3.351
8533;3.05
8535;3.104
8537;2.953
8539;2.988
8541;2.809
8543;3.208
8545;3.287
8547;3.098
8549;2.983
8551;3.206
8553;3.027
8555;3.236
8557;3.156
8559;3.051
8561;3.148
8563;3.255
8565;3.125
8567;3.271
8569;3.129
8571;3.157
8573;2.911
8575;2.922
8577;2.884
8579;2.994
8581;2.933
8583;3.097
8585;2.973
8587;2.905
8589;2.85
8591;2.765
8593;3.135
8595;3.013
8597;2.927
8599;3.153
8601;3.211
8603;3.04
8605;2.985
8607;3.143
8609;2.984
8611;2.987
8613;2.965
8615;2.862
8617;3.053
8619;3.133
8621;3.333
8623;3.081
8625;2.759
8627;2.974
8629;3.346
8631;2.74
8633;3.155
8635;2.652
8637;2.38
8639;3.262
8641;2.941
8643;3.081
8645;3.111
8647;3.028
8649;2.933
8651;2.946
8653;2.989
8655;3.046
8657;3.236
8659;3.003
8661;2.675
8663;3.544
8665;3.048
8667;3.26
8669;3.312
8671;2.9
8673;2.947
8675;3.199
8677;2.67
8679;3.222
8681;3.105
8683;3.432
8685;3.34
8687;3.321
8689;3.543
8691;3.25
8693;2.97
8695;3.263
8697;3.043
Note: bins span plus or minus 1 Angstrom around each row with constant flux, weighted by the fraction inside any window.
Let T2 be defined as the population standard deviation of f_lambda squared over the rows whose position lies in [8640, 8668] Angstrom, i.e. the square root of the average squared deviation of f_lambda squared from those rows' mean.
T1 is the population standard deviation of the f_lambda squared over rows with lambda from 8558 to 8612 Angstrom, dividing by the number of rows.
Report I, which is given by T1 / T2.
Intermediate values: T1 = 0.77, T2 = 1.2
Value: 0.6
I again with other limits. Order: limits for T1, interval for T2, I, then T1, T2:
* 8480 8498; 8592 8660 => 0.8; 0.88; 1.1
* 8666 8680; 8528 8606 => 1.5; 1.32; 0.9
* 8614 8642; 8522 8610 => 1.8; 1.55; 0.9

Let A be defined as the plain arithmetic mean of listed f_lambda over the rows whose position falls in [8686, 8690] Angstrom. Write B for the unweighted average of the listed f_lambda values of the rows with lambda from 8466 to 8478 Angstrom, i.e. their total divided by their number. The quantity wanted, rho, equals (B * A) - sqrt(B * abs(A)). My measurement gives 7.7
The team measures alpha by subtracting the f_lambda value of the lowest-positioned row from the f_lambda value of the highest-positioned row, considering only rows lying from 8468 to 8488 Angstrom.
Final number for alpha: -0.1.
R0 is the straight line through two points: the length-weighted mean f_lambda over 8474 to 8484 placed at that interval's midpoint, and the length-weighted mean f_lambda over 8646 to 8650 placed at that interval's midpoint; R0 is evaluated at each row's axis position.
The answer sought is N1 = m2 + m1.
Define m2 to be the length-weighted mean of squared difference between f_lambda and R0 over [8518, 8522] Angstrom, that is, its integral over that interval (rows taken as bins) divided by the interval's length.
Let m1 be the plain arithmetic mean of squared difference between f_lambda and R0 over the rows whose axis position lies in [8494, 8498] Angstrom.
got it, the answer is 0.10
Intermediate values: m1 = 0.06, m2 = 0.04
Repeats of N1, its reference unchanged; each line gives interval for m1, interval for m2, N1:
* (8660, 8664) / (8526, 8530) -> 0.22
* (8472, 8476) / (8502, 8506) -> 0.11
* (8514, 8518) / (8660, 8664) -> 0.26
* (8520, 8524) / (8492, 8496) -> 0.06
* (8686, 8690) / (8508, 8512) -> 0.31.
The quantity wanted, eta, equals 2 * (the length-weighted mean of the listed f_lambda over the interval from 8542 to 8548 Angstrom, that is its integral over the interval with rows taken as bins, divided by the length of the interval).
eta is 6.40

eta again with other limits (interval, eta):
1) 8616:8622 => 6.35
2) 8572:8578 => 5.81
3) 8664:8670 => 6.41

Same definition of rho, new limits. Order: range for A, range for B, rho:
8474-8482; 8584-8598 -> 6.4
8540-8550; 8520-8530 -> 6.7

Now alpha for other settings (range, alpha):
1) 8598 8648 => -0.1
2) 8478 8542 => -0.3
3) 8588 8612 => 0.1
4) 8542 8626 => -0.4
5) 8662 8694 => -0.6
